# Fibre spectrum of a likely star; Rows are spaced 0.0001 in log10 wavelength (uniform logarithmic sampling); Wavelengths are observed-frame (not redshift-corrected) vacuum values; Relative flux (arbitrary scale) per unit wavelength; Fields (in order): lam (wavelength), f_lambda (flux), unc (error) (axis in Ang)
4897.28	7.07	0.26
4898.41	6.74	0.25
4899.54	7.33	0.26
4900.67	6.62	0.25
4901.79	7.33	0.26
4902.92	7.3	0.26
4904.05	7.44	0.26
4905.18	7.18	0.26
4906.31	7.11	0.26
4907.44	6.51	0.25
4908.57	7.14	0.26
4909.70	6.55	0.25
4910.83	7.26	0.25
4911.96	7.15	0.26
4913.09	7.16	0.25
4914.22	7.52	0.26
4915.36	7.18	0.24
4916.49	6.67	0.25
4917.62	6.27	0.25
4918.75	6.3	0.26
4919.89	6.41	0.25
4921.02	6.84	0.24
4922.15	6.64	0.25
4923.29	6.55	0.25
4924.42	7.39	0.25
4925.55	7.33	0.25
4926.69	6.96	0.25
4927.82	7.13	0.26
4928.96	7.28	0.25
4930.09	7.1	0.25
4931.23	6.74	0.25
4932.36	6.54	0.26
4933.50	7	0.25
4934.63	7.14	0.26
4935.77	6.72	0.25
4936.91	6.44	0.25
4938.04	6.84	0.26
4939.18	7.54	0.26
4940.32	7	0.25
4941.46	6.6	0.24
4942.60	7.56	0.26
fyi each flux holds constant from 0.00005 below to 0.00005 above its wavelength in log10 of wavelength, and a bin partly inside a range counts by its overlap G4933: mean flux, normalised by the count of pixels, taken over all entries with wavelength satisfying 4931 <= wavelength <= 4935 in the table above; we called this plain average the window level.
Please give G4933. 6.86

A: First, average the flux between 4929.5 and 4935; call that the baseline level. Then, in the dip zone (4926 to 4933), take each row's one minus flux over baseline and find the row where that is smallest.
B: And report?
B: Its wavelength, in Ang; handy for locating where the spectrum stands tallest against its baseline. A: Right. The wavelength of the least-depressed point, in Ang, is 4928.96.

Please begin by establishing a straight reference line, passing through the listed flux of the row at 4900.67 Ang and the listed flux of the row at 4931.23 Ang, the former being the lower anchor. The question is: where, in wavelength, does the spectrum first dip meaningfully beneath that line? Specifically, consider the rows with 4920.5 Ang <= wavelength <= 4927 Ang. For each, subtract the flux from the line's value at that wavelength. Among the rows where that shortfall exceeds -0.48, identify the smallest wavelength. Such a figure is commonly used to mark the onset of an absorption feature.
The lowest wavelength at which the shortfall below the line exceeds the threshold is 4921.02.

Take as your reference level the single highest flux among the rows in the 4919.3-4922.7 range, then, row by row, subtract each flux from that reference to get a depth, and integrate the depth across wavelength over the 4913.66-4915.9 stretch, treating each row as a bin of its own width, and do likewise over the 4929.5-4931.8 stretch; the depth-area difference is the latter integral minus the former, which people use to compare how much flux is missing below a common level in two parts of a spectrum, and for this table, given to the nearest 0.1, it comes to 1.0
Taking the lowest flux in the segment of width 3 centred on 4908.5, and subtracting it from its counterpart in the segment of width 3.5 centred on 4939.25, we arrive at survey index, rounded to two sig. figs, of 0.33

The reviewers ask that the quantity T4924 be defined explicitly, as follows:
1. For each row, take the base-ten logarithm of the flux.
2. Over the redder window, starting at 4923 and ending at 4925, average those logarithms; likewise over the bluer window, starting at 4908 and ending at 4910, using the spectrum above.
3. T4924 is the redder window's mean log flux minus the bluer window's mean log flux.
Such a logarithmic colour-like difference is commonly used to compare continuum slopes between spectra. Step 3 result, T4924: 0.01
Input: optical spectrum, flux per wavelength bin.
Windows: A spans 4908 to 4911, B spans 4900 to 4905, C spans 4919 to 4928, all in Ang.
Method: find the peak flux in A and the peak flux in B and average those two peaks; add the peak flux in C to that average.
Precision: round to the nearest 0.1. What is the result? 14.7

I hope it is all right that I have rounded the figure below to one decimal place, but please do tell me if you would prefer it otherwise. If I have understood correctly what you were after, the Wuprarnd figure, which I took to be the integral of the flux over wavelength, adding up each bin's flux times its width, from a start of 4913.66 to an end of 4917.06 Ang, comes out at 24.2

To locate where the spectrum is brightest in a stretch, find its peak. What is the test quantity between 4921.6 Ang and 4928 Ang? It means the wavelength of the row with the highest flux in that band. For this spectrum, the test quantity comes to 4924.42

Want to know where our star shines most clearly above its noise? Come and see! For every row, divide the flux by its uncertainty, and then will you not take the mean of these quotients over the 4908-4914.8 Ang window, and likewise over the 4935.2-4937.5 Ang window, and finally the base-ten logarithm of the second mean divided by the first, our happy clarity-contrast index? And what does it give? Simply -0.026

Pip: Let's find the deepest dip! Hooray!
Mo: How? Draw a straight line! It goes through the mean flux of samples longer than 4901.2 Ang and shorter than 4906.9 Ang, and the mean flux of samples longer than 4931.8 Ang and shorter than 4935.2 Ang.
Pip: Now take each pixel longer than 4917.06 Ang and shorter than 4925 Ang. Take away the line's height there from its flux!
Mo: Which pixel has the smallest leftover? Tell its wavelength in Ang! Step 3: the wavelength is 4917.62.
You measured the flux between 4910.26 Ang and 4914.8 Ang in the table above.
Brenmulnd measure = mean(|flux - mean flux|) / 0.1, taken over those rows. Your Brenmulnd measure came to 1.2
